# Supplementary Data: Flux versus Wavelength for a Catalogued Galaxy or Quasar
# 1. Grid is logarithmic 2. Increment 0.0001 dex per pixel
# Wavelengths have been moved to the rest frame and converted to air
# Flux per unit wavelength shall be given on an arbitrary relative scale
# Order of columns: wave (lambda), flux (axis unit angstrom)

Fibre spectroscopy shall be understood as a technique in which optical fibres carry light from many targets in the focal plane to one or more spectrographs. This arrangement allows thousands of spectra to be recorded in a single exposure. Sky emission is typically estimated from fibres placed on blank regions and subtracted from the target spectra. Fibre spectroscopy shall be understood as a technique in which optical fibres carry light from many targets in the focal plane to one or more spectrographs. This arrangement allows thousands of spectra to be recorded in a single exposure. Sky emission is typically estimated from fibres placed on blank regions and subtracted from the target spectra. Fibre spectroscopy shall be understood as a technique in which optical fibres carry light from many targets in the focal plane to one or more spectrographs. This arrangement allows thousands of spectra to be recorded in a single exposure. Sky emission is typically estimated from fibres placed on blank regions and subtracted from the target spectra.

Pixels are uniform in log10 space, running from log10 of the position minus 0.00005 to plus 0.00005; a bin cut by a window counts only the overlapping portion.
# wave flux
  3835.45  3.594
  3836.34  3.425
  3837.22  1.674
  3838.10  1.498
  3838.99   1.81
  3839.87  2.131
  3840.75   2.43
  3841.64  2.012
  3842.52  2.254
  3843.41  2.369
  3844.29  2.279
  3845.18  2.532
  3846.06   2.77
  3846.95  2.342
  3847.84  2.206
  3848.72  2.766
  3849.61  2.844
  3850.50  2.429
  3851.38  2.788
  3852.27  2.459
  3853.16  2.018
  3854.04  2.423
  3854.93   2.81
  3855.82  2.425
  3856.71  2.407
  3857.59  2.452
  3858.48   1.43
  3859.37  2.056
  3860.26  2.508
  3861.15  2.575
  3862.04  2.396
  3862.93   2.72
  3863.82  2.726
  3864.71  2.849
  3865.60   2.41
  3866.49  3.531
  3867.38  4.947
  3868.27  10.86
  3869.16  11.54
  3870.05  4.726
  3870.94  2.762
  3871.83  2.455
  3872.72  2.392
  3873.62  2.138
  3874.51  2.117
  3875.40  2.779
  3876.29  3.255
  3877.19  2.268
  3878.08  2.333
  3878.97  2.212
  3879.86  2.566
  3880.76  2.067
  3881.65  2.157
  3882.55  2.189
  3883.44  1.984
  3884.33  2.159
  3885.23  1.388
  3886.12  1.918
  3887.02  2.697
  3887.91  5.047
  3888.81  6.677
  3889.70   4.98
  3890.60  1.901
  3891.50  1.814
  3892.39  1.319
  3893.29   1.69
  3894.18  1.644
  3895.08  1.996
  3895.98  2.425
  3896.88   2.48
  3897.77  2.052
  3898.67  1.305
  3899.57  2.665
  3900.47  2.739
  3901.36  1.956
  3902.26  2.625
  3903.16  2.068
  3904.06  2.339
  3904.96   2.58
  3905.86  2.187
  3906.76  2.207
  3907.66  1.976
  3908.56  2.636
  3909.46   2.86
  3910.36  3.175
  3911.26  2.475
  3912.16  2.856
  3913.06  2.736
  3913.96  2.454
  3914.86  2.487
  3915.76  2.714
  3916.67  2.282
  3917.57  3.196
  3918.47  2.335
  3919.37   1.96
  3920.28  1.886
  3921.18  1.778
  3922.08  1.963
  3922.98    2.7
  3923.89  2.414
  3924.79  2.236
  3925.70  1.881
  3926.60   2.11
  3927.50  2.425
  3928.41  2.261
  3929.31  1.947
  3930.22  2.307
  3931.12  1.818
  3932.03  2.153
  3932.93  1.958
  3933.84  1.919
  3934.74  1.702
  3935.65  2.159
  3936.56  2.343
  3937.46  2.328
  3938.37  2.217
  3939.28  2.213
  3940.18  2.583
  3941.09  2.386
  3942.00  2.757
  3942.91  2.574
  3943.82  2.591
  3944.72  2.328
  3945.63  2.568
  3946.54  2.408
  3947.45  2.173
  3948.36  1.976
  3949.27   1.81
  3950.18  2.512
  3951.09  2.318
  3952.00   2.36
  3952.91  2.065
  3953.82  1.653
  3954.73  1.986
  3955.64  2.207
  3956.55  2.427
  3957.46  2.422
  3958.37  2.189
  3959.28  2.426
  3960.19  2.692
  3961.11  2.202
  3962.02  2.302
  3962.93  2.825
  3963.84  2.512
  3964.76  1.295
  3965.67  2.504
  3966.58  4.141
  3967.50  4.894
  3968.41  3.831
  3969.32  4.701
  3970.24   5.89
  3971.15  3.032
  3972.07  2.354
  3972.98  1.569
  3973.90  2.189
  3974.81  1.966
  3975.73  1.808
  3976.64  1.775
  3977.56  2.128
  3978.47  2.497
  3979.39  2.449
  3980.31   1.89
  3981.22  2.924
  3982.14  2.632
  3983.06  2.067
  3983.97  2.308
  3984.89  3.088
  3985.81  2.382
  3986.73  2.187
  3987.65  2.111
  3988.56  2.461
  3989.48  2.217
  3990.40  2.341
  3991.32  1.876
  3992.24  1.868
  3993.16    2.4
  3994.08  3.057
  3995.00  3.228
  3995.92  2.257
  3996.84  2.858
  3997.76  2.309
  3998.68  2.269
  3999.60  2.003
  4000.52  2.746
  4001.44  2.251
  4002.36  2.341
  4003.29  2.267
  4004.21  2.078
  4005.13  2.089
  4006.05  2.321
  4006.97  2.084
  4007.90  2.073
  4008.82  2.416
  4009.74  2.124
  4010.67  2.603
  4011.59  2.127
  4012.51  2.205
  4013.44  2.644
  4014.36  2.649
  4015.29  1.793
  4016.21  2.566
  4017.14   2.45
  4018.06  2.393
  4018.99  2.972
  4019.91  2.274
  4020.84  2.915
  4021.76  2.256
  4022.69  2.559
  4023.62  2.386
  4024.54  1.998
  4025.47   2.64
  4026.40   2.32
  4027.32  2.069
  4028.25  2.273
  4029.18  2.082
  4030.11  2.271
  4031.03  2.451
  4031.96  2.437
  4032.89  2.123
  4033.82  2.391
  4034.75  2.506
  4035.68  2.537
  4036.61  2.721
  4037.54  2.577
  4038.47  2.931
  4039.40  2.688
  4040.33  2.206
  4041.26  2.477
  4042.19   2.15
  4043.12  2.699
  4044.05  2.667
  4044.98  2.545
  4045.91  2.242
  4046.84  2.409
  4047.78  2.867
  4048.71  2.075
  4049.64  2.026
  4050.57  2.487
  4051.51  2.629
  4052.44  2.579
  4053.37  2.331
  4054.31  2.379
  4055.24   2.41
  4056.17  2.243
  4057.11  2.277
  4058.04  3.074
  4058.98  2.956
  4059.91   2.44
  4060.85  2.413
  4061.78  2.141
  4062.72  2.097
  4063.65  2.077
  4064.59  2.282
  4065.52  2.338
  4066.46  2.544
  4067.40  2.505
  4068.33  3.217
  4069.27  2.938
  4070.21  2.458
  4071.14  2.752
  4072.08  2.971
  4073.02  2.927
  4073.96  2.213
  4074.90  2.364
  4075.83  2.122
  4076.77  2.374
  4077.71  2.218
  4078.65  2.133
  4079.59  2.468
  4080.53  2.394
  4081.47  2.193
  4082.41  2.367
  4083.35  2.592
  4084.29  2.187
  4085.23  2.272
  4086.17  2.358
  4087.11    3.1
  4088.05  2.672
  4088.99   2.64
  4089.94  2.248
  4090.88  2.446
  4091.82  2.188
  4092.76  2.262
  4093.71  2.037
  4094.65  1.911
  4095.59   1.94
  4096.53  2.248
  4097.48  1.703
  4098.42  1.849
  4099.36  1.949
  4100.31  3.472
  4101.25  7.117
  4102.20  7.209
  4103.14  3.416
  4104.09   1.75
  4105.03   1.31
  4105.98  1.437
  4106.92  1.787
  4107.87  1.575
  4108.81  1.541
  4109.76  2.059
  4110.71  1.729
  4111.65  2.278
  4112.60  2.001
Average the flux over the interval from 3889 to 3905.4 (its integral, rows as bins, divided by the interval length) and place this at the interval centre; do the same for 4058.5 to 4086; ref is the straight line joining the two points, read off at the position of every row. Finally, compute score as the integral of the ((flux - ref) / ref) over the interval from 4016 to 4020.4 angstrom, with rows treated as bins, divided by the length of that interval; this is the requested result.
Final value 0.05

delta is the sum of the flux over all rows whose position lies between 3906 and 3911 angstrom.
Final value 12.9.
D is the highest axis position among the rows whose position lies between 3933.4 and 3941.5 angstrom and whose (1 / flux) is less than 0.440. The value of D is 3941.09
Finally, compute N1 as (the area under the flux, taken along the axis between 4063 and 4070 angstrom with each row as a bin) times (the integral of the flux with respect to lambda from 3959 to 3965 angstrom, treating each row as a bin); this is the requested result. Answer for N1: 251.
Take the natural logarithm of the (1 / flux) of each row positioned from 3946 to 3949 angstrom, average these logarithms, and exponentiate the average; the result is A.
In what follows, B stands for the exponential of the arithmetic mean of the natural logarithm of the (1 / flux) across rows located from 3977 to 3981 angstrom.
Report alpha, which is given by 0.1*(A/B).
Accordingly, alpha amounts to 0.10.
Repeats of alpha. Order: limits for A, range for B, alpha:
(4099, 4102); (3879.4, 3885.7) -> 0.06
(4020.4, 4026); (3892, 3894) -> 0.06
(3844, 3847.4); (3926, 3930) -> 0.09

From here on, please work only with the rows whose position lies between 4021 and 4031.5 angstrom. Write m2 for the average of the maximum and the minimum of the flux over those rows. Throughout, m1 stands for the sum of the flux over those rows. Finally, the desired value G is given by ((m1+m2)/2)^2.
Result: 191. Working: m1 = 25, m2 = 2.3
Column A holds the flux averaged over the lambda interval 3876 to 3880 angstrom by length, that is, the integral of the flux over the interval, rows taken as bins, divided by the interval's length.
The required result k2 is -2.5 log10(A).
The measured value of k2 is -0.99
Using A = 2.5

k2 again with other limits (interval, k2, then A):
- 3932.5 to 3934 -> -0.72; 1.9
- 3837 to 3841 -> -0.70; 1.9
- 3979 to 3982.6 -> -0.98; 2.5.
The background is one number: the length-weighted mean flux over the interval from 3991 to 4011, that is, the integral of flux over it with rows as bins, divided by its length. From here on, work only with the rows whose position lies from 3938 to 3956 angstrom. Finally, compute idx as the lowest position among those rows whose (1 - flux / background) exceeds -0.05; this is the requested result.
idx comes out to 3938.37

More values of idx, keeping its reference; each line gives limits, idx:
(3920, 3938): 3920.28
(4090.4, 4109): 4090.88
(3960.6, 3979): 3961.11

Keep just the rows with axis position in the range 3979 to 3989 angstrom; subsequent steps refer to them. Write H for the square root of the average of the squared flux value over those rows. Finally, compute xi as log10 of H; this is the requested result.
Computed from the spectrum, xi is 0.386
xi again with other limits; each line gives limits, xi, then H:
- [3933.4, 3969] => 0.400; 2.51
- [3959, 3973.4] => 0.520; 3.31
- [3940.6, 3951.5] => 0.377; 2.38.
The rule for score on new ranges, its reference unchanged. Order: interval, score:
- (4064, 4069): 0.06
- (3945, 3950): -0.06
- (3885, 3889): 0.49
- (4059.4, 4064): -0.08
